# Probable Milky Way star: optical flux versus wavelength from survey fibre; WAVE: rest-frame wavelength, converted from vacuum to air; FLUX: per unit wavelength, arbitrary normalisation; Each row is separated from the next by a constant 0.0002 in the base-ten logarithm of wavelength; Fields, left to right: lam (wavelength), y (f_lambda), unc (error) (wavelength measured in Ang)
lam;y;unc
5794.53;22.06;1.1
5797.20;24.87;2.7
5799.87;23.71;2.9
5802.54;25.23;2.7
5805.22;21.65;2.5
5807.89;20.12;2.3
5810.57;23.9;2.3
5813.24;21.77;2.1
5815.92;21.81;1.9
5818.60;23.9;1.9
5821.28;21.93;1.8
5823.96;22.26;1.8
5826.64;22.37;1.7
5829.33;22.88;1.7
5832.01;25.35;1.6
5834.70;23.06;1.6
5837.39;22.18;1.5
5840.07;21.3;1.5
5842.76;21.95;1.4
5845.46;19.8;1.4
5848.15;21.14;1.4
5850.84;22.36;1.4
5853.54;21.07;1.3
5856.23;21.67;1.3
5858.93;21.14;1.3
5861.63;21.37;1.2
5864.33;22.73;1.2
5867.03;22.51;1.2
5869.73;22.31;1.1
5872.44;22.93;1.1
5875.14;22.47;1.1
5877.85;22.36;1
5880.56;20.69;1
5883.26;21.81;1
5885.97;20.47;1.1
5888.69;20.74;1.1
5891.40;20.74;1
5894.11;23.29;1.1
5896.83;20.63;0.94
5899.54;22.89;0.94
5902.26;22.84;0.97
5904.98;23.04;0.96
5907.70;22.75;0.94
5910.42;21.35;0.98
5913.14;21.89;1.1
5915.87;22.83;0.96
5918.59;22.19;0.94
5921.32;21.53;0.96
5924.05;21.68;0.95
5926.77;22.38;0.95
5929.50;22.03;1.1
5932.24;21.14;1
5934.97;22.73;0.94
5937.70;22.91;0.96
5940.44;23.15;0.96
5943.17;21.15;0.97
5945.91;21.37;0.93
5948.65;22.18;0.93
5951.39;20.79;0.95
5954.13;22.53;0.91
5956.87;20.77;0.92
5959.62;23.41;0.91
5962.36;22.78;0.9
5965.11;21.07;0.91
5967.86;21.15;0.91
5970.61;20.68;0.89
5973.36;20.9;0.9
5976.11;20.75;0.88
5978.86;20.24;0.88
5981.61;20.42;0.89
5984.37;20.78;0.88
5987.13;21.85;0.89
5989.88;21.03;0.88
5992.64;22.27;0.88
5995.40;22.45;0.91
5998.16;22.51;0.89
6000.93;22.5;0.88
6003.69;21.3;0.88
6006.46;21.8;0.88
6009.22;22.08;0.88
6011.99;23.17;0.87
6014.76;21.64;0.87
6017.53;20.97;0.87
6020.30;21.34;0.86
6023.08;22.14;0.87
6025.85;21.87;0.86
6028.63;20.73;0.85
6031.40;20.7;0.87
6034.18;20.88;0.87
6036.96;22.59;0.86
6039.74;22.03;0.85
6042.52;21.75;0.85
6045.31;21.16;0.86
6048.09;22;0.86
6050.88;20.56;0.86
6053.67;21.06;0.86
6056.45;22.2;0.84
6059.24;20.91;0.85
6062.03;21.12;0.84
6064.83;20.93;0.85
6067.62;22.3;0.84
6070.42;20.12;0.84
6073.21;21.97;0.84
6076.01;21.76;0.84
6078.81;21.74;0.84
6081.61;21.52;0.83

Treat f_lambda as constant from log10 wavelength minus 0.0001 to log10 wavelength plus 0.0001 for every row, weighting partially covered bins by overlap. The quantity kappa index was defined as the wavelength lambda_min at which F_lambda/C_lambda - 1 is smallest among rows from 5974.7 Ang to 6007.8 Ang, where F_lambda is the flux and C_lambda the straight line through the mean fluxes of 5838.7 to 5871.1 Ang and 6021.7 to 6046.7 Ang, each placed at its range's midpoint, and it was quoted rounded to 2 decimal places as 5978.86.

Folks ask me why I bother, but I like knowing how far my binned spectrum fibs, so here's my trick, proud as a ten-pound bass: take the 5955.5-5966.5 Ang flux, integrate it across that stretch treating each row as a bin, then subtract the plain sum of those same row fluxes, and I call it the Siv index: 154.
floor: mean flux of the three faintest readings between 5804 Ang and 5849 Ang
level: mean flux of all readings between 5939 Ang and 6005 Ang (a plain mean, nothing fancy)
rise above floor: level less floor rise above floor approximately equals 1.23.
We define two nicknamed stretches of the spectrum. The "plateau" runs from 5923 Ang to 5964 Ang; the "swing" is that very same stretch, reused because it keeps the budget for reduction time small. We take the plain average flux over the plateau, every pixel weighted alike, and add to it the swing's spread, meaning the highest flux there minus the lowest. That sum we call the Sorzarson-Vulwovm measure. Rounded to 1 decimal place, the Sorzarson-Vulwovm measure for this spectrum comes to 24.7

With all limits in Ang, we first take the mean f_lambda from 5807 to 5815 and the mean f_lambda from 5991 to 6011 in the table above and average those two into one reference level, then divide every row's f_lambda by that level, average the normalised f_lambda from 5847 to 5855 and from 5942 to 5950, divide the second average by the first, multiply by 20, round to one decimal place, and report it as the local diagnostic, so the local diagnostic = 20.0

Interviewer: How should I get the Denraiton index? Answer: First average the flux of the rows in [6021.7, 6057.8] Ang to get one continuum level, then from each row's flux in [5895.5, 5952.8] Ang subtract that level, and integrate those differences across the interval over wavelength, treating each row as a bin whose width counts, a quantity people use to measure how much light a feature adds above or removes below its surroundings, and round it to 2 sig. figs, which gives 32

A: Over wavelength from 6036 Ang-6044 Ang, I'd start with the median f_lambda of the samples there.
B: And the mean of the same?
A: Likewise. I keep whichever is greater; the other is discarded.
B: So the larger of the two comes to 22.1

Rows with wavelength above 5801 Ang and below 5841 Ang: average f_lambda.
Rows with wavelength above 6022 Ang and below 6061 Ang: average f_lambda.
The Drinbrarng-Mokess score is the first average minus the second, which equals 1.2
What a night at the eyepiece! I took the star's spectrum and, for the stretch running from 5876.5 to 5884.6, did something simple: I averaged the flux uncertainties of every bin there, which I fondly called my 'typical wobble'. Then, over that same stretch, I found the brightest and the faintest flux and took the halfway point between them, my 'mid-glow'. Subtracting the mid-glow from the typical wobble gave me -20.5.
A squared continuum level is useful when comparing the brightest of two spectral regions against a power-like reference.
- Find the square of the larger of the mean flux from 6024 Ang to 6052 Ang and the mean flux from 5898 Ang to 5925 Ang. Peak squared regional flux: 497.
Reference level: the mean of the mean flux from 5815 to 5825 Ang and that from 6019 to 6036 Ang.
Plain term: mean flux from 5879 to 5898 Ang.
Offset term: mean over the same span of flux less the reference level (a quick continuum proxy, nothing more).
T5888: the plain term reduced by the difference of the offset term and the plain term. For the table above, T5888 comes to 43.1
